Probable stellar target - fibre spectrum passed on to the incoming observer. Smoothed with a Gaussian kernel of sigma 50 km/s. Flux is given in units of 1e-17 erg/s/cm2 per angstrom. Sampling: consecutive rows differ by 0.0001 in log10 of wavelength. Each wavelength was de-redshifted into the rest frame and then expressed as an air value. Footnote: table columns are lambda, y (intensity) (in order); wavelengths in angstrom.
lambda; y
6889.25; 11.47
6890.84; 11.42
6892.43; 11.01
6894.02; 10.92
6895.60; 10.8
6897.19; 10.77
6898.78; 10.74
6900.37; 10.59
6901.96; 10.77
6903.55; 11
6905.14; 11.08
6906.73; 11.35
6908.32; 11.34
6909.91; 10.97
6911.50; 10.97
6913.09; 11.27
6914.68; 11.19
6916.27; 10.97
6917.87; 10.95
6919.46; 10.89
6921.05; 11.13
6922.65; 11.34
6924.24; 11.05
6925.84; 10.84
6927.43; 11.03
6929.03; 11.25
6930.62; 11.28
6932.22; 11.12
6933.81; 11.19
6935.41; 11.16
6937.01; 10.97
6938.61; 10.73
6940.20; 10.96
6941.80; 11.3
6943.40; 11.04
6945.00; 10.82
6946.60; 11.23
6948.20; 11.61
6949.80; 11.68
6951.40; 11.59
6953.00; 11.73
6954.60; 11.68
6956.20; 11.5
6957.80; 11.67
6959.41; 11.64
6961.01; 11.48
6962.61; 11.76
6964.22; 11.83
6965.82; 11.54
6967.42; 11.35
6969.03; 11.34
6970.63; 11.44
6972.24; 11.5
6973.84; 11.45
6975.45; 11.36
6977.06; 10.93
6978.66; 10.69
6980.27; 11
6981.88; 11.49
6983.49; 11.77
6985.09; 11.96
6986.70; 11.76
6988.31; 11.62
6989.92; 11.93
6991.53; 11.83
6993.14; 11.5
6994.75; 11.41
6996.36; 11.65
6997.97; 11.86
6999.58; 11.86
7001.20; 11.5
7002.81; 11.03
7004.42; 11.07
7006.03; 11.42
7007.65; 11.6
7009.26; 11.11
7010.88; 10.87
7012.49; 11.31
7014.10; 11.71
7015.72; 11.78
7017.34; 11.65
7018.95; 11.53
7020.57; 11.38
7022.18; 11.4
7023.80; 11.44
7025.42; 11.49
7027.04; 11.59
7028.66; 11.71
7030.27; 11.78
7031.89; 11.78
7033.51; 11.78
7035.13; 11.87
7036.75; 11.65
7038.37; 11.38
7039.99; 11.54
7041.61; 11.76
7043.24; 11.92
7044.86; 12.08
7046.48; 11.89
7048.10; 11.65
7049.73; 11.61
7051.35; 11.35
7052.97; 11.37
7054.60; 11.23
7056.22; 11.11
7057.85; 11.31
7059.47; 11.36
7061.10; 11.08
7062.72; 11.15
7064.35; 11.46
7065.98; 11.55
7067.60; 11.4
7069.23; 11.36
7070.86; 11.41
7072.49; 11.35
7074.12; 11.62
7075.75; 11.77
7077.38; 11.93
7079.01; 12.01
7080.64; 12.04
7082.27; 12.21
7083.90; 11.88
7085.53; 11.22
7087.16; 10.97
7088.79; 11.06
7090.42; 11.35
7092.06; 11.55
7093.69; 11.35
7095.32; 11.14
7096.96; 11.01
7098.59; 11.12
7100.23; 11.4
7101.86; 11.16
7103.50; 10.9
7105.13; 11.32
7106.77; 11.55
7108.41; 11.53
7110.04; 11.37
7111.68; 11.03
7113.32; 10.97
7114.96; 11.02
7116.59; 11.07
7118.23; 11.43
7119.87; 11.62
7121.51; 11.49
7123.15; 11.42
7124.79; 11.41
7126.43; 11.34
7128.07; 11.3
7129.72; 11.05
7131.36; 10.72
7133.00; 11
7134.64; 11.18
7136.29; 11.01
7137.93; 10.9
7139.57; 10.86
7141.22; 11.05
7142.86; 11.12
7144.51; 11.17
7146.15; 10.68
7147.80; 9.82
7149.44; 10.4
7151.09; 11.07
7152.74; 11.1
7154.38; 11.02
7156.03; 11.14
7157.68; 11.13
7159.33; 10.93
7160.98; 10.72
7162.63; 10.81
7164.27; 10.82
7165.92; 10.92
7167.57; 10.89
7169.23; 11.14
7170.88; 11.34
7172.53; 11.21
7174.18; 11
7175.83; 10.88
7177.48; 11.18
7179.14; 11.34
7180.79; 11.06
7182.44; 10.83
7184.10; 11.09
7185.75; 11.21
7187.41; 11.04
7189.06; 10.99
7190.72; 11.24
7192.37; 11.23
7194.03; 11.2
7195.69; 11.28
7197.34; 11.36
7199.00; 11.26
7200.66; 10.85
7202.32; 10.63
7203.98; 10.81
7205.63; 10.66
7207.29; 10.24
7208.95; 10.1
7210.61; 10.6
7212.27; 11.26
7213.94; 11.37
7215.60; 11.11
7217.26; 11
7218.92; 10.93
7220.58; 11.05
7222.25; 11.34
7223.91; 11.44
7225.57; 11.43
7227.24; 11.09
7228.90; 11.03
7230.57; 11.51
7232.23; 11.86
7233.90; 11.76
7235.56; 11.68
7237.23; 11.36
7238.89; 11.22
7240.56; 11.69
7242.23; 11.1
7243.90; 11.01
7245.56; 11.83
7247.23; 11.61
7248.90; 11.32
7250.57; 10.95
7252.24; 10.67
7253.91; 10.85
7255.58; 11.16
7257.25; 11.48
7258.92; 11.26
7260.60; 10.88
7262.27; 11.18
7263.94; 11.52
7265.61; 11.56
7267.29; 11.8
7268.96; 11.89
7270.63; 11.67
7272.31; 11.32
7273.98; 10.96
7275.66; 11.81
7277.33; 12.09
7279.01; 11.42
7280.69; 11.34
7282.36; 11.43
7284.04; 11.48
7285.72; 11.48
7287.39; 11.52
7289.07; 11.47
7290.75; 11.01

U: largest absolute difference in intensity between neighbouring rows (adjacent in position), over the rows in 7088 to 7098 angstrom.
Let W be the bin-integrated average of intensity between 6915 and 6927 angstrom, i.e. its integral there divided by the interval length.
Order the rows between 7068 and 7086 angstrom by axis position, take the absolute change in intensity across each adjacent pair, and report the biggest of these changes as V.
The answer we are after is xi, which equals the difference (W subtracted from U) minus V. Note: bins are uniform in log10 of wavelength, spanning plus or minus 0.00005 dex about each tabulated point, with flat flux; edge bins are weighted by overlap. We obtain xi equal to -11.4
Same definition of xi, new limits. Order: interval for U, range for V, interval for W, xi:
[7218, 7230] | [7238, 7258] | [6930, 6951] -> -11.6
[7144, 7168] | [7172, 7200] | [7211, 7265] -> -10.7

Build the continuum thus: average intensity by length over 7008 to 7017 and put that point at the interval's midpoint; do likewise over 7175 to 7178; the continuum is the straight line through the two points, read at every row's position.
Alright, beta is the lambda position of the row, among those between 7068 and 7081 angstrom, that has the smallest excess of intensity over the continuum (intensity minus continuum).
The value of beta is 7072.49 angstrom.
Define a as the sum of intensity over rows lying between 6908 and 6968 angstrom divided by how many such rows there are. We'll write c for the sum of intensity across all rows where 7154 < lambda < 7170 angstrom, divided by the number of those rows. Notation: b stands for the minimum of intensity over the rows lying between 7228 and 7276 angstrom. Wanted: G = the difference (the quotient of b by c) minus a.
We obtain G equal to -10.3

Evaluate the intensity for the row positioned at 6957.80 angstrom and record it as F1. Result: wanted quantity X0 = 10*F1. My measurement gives 117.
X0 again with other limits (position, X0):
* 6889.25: 115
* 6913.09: 113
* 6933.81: 112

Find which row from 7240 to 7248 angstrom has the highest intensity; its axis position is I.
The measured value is 7245.56 angstrom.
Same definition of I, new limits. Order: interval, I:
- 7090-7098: 7092.06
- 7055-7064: 7059.47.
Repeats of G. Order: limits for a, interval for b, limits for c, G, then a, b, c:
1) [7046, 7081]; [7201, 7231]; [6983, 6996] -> -10.6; 11.5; 10.1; 11.7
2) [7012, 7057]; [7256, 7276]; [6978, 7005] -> -10.7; 11.6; 10.88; 11.5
